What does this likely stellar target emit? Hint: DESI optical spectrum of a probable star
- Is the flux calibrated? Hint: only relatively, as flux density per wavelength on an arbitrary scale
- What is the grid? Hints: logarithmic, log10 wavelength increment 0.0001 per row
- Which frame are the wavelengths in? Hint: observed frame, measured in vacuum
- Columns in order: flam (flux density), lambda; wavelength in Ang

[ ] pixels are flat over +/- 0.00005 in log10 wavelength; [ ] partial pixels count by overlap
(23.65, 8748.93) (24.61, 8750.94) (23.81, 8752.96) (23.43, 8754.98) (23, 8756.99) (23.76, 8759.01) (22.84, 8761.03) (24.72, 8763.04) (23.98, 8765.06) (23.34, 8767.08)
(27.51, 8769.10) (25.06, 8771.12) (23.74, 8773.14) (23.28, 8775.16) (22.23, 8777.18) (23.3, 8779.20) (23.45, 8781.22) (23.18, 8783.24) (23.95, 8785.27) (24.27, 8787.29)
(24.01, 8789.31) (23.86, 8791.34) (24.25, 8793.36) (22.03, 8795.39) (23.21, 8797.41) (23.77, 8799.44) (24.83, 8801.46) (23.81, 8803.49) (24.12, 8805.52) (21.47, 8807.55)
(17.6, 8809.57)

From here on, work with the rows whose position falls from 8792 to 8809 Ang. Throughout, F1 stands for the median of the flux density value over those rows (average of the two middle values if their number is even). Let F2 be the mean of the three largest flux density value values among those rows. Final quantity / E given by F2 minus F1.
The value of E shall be 0.61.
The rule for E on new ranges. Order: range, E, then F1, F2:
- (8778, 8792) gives 0.22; 23.86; 24.1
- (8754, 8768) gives 0.72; 23.43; 24.2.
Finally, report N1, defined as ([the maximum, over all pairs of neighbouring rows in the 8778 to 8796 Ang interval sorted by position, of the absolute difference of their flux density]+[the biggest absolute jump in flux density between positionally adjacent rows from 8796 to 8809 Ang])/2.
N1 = 2.4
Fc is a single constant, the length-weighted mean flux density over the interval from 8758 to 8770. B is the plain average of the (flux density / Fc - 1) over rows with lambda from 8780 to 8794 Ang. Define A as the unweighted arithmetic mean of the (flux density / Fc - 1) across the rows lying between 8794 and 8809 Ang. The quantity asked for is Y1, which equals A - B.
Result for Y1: -0.02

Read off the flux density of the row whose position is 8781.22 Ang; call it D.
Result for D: 23.45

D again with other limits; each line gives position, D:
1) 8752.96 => 23.81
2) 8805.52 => 24.12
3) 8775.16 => 23.28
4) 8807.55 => 21.47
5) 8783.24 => 23.18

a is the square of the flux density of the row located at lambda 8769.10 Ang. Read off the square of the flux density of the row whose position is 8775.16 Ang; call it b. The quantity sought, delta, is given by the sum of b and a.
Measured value 1299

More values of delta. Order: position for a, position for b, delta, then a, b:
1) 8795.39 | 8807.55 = 946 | 485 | 461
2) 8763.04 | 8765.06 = 1186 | 611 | 575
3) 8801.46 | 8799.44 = 1182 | 617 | 565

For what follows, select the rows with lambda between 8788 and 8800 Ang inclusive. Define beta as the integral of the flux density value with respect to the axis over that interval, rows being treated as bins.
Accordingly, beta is 282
